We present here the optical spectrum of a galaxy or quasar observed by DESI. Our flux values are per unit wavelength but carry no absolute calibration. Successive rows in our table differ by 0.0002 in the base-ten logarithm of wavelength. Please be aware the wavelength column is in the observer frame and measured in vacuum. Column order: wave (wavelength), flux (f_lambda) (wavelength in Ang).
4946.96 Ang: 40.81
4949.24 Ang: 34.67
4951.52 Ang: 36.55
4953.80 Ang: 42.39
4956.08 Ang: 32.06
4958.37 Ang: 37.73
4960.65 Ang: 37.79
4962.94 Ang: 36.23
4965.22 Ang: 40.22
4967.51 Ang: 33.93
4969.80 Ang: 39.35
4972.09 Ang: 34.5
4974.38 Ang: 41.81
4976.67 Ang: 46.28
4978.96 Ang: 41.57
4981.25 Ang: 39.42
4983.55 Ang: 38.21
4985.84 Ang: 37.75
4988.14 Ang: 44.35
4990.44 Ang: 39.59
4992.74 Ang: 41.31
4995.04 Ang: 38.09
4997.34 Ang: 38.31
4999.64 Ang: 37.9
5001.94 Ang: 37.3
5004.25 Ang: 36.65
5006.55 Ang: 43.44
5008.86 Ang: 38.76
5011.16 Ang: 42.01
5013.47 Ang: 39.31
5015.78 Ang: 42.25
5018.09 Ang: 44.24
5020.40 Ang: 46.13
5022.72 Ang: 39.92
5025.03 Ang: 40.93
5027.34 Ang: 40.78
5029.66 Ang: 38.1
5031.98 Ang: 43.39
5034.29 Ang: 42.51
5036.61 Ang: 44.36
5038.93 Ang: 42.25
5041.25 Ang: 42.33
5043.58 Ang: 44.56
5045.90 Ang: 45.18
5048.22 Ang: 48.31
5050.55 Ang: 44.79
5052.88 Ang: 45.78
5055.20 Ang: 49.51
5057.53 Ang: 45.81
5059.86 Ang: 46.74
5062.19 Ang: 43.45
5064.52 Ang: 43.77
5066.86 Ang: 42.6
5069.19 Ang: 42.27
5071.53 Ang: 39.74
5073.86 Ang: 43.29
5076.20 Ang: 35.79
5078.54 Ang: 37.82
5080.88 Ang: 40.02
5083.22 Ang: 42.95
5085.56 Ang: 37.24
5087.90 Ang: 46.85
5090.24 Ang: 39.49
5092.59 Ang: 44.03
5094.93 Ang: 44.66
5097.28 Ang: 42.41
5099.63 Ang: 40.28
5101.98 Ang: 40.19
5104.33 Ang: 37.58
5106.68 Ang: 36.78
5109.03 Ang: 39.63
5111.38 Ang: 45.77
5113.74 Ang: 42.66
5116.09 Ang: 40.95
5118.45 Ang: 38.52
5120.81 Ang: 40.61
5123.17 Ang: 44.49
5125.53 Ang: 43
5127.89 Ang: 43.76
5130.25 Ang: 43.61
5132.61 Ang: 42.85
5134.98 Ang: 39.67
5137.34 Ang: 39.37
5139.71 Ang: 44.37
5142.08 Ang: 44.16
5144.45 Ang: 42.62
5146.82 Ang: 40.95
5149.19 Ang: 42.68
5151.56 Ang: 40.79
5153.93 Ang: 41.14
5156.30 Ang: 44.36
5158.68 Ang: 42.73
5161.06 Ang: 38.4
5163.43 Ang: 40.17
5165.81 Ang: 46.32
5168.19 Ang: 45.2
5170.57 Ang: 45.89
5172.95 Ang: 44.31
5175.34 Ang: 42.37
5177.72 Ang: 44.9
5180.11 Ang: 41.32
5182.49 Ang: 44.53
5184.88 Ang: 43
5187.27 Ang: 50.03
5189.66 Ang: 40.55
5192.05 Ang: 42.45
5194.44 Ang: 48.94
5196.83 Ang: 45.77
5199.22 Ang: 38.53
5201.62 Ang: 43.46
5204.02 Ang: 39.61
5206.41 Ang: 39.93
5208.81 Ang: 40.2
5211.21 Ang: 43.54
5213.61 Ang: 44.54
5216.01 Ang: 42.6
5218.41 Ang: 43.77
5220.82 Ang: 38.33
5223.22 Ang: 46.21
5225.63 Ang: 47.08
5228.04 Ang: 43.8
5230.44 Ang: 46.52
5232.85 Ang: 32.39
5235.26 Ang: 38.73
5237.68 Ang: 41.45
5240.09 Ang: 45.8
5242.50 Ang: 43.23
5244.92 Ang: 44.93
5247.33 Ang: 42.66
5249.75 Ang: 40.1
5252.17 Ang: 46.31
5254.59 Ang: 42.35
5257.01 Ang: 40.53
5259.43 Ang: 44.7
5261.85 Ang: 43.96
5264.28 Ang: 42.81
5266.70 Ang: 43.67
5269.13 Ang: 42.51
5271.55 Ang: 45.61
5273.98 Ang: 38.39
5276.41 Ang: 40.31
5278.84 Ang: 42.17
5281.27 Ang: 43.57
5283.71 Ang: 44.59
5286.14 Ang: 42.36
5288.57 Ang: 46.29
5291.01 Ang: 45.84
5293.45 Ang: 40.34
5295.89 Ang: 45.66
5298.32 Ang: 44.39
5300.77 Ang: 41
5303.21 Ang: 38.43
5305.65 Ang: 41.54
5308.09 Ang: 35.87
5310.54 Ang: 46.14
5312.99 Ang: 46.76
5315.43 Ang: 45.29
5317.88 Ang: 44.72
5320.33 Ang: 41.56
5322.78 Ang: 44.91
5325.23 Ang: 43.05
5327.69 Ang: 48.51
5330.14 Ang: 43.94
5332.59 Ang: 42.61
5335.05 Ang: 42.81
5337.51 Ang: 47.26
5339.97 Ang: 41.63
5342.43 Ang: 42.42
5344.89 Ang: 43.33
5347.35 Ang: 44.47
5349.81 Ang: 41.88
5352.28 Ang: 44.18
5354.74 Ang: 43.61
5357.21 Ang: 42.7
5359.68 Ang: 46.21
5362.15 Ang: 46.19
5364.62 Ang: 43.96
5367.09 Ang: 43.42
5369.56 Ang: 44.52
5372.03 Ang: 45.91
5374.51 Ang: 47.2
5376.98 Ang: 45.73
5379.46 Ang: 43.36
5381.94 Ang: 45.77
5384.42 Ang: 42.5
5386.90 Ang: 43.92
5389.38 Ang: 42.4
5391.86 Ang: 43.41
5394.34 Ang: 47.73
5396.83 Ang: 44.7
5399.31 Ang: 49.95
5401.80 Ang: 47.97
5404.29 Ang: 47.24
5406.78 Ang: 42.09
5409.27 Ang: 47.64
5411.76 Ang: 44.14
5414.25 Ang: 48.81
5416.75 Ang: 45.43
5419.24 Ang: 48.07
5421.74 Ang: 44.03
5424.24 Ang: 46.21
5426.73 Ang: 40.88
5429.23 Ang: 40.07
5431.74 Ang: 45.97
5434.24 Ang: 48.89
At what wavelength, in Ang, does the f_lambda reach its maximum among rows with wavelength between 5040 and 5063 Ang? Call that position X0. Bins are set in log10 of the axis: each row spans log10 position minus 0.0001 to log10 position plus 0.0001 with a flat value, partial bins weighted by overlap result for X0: 5055.20 Ang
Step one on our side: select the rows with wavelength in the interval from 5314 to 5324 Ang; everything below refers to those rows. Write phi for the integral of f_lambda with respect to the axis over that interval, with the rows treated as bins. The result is 442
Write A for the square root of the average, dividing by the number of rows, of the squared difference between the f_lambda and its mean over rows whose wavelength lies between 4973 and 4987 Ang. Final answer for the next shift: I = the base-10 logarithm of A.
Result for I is 0.46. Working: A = 2.9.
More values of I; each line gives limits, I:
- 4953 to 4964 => 0.52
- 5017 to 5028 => 0.38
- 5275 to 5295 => 0.33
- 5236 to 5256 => 0.31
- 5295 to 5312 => 0.55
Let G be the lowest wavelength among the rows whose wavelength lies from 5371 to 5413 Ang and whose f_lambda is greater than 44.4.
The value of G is 5372.03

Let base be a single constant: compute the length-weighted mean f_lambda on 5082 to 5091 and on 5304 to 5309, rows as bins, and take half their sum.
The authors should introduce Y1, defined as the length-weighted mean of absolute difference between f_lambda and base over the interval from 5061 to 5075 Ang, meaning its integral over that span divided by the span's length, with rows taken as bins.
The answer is 2.39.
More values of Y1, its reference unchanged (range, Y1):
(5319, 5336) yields 3.60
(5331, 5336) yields 2.46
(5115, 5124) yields 1.63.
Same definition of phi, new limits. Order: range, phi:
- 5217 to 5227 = 438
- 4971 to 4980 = 370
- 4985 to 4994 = 367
